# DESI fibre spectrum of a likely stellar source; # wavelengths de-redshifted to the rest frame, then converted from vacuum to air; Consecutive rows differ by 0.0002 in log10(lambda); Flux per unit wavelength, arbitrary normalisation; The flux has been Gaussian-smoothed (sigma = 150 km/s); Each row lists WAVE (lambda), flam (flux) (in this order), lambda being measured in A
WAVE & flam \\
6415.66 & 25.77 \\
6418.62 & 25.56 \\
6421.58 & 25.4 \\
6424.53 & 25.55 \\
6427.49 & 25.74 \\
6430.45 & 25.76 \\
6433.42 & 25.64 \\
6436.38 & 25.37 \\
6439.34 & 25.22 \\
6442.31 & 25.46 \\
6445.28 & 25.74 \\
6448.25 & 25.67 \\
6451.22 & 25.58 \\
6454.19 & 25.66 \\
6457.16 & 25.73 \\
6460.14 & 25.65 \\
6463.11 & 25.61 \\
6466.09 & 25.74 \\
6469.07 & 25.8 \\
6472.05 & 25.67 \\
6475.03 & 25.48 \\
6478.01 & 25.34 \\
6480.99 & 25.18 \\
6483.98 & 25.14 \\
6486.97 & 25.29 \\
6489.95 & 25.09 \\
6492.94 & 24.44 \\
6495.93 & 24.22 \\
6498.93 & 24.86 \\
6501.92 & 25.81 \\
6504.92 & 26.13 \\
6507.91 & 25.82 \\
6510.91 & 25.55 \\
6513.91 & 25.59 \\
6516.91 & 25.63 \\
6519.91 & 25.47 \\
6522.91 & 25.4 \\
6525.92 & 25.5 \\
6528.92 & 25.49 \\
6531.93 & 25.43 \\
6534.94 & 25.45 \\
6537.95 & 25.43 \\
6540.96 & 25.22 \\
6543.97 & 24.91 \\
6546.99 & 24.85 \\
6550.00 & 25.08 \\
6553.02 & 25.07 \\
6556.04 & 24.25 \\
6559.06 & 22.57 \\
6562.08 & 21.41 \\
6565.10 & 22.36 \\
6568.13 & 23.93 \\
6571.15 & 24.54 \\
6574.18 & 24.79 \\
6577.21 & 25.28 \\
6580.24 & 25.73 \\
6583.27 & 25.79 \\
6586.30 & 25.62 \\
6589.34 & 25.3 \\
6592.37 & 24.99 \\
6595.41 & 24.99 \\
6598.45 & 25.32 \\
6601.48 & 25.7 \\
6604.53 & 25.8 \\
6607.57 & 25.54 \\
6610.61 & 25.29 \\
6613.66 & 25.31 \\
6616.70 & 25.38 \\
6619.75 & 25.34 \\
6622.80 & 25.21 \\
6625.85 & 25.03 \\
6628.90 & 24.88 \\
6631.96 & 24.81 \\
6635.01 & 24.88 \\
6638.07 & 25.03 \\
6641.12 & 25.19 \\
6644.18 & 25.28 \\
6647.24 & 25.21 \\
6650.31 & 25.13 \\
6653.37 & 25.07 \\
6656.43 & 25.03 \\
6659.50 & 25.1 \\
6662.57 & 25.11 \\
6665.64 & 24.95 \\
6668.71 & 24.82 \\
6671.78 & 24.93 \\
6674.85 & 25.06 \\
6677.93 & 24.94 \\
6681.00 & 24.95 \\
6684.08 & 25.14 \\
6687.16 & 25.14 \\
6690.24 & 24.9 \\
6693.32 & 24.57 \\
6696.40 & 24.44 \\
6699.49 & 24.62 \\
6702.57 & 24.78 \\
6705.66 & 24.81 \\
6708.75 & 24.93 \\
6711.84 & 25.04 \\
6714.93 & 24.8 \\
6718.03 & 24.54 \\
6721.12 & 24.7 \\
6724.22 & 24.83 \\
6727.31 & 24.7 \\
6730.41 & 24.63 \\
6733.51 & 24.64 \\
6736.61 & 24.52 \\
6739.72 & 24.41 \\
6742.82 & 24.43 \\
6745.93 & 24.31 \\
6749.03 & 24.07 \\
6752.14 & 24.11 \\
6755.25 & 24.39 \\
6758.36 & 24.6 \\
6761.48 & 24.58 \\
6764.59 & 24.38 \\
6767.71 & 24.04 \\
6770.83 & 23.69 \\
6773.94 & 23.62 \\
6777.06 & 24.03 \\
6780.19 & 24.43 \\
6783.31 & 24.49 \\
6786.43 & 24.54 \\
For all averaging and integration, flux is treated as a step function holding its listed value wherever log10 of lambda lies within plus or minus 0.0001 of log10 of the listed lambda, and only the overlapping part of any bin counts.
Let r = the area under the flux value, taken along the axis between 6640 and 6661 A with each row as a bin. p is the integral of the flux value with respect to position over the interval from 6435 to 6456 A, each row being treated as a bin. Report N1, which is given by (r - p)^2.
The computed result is 69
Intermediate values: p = 536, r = 528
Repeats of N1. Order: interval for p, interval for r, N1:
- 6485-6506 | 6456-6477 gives 140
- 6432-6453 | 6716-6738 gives 40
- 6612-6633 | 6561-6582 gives 496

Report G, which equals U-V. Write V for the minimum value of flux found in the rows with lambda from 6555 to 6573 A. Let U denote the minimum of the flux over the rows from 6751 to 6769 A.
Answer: 2.6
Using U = 24.04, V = 21.41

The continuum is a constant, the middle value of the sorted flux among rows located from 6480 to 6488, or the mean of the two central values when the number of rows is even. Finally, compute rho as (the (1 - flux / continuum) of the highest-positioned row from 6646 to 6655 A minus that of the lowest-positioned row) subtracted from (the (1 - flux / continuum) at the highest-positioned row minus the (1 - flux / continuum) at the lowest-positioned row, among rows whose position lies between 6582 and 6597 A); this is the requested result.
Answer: 0.026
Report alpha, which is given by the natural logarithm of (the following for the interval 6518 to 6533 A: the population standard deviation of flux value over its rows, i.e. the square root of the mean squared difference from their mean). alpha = -3.3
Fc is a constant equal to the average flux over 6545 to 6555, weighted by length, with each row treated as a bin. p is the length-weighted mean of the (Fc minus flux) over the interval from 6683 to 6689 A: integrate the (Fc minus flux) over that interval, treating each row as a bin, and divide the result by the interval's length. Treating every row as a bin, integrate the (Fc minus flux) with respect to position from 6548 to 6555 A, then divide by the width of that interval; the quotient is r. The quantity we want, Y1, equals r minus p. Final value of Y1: 0.1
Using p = -0.18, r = -0.05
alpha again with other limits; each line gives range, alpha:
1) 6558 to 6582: 0.4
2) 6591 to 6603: -1.2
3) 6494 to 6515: -0.5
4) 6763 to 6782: -1.2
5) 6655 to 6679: -2.4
